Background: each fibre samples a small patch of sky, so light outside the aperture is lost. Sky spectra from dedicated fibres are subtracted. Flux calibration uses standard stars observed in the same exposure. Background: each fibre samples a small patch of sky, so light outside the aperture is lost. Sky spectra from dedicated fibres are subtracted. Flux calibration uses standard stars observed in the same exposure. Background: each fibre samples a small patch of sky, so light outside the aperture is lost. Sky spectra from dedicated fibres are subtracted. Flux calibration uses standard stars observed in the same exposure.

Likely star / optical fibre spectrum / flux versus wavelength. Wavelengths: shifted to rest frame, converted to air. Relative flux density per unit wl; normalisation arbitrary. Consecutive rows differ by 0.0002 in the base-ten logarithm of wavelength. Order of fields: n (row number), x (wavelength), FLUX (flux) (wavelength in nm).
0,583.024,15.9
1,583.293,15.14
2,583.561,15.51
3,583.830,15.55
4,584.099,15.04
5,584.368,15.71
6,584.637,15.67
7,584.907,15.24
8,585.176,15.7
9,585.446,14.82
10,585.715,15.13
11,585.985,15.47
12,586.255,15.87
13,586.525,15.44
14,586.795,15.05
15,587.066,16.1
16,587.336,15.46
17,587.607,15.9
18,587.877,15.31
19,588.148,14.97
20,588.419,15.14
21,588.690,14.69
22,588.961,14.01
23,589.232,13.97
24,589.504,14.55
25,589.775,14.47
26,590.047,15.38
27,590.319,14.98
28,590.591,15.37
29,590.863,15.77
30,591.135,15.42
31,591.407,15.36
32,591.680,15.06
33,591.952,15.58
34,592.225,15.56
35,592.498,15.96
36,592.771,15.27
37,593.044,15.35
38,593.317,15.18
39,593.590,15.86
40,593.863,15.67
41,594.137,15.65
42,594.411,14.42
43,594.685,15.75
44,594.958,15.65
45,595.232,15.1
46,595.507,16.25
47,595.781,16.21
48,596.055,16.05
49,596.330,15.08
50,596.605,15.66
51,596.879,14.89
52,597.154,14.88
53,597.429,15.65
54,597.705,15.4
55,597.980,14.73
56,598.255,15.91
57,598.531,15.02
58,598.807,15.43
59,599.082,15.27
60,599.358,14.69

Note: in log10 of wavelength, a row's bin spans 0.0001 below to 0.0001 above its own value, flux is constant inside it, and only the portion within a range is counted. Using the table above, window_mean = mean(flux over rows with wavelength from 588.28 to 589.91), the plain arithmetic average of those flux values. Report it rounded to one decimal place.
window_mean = 14.5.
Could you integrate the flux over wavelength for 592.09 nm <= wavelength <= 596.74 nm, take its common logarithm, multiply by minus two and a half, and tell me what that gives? -4.65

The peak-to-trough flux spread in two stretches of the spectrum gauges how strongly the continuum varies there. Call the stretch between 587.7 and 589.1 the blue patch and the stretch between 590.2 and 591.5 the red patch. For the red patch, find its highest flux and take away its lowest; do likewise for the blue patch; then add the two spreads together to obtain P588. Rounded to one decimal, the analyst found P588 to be 2.1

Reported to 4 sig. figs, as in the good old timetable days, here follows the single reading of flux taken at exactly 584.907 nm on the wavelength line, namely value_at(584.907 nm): 15.24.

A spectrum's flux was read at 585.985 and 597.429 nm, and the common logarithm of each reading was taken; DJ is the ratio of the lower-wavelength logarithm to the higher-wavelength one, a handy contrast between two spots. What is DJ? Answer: 1.00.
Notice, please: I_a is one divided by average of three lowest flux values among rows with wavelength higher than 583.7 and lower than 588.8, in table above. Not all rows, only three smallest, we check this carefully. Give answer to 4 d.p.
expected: 0.0674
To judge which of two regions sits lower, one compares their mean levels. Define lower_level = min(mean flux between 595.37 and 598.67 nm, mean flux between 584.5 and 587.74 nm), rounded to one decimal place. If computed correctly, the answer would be 15.5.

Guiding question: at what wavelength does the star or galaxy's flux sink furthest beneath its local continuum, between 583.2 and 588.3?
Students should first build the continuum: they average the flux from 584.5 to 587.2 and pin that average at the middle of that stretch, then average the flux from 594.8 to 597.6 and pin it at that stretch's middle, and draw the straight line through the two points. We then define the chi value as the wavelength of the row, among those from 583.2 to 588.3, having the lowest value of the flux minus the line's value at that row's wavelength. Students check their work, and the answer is 585.446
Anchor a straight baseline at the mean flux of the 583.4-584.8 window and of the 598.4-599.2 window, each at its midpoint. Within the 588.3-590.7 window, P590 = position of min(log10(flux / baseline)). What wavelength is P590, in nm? 589.232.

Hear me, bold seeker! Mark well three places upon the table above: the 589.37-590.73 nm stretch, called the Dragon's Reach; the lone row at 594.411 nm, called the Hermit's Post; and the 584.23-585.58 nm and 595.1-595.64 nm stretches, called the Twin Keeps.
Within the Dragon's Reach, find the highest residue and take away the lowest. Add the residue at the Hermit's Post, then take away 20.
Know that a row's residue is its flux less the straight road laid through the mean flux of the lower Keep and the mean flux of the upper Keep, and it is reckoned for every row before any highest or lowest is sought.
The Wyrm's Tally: -20.3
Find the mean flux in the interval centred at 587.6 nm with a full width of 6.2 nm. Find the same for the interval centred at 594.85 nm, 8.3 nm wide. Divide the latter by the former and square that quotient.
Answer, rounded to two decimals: 1.04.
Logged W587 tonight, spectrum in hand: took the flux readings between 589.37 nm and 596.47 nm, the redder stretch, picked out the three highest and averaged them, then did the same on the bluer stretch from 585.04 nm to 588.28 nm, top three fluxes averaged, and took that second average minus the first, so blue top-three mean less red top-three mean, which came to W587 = -0.21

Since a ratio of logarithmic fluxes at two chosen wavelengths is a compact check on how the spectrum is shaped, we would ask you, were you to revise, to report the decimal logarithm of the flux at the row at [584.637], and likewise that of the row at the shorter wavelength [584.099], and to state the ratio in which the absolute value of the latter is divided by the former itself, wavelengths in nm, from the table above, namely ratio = 0.99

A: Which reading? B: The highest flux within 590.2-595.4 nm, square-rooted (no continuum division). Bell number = 3.99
